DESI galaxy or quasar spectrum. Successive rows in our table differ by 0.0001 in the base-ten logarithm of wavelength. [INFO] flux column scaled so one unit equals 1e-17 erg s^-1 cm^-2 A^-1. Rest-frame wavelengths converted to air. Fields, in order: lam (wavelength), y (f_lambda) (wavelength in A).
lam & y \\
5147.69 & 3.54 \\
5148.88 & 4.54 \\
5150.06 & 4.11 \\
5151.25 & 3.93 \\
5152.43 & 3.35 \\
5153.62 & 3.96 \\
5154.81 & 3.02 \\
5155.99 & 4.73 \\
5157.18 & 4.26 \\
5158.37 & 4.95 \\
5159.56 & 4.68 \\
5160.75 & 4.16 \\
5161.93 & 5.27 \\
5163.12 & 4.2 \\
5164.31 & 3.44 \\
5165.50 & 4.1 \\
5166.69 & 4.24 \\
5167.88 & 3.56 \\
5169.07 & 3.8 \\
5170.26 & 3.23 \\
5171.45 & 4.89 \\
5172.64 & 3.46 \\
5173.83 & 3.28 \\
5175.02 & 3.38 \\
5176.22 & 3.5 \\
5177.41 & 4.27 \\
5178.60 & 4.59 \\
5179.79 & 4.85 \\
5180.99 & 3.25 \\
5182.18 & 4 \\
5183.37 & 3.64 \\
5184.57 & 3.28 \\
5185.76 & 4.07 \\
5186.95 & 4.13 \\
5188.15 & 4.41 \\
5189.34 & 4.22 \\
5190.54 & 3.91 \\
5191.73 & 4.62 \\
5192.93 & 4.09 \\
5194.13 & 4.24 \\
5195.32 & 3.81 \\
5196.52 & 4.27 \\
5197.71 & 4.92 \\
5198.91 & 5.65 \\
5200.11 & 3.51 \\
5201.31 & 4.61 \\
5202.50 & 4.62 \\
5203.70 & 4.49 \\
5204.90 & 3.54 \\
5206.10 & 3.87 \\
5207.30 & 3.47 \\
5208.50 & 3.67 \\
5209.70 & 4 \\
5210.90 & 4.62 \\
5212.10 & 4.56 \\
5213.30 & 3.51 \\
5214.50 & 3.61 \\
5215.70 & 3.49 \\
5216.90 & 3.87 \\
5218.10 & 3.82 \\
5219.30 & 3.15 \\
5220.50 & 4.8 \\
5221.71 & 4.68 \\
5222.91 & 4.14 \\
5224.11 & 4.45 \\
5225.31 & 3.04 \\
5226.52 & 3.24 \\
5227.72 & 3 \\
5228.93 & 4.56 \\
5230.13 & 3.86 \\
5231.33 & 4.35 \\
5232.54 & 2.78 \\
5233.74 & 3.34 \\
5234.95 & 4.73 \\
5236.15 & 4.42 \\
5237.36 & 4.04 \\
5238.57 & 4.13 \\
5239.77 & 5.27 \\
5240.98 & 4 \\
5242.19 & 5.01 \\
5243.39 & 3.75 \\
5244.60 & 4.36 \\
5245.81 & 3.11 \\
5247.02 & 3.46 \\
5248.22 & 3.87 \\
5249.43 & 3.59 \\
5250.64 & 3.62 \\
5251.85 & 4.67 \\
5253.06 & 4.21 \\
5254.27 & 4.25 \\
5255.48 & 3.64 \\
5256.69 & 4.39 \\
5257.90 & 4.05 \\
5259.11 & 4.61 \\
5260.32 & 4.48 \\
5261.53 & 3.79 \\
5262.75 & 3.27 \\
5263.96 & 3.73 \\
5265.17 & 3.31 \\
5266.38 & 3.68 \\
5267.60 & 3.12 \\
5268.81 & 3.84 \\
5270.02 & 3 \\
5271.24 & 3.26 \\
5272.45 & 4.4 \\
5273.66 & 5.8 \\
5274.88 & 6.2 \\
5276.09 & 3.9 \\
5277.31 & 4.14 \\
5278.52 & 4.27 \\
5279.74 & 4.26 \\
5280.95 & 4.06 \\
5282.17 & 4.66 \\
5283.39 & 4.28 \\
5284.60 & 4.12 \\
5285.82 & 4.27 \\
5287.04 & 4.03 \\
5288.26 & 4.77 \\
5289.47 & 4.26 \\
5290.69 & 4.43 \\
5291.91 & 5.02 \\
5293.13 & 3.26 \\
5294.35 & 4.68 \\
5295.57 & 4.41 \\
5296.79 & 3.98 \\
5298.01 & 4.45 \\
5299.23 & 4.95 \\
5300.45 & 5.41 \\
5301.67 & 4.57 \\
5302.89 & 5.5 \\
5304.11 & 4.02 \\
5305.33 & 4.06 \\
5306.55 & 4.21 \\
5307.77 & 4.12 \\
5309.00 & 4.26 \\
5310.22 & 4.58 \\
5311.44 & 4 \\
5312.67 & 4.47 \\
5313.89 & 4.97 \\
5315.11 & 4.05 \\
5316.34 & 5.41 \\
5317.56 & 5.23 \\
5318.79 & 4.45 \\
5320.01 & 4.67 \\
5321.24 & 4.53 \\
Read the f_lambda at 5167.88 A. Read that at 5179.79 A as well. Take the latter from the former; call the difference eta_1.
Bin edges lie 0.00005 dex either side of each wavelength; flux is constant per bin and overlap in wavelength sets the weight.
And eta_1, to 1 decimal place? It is -1.3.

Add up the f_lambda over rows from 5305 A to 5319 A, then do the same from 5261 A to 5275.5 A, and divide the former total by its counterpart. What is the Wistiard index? 1.14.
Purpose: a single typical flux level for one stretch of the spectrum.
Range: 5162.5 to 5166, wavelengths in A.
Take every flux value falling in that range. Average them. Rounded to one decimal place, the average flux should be 3.9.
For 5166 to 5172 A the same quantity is 3.9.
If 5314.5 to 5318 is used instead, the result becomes 4.9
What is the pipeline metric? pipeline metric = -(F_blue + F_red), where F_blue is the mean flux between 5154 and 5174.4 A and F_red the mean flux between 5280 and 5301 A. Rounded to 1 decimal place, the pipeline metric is -8.5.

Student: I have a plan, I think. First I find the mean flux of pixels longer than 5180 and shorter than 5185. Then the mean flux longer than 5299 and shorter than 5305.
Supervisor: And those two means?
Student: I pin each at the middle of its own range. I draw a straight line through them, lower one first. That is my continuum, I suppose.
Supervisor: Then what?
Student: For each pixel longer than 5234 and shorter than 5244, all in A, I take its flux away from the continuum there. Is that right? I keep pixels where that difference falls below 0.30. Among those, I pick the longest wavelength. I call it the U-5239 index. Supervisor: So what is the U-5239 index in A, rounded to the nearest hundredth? 5242.19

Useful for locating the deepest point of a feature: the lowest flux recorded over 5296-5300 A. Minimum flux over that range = 3.98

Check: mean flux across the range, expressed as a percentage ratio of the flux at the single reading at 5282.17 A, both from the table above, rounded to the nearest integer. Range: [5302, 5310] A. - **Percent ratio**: 94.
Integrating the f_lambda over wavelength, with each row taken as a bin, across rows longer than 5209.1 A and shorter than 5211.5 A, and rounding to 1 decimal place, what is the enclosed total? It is 10.3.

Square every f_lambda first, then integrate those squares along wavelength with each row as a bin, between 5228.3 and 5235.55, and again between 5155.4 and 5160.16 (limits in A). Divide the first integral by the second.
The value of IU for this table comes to 1.1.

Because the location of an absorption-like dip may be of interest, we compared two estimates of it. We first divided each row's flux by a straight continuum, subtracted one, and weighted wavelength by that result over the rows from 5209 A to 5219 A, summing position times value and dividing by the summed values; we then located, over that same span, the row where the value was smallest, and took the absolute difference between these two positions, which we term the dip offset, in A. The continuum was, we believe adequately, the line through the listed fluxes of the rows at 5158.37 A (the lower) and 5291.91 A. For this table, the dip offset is 1.2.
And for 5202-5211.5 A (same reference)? 0.4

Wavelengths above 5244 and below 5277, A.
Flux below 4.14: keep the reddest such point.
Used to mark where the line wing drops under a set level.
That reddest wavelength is 5276.09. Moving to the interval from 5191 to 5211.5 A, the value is 5209.70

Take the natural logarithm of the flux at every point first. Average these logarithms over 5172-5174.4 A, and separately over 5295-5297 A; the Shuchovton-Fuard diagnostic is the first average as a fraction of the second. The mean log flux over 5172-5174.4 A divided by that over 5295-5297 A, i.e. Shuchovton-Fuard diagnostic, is 0.85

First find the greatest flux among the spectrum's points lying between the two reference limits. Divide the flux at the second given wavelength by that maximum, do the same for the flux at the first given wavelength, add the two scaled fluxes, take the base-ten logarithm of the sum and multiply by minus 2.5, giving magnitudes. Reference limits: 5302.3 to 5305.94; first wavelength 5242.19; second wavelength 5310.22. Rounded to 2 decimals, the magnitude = -0.60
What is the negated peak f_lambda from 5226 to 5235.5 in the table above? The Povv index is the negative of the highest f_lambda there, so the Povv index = -4.7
